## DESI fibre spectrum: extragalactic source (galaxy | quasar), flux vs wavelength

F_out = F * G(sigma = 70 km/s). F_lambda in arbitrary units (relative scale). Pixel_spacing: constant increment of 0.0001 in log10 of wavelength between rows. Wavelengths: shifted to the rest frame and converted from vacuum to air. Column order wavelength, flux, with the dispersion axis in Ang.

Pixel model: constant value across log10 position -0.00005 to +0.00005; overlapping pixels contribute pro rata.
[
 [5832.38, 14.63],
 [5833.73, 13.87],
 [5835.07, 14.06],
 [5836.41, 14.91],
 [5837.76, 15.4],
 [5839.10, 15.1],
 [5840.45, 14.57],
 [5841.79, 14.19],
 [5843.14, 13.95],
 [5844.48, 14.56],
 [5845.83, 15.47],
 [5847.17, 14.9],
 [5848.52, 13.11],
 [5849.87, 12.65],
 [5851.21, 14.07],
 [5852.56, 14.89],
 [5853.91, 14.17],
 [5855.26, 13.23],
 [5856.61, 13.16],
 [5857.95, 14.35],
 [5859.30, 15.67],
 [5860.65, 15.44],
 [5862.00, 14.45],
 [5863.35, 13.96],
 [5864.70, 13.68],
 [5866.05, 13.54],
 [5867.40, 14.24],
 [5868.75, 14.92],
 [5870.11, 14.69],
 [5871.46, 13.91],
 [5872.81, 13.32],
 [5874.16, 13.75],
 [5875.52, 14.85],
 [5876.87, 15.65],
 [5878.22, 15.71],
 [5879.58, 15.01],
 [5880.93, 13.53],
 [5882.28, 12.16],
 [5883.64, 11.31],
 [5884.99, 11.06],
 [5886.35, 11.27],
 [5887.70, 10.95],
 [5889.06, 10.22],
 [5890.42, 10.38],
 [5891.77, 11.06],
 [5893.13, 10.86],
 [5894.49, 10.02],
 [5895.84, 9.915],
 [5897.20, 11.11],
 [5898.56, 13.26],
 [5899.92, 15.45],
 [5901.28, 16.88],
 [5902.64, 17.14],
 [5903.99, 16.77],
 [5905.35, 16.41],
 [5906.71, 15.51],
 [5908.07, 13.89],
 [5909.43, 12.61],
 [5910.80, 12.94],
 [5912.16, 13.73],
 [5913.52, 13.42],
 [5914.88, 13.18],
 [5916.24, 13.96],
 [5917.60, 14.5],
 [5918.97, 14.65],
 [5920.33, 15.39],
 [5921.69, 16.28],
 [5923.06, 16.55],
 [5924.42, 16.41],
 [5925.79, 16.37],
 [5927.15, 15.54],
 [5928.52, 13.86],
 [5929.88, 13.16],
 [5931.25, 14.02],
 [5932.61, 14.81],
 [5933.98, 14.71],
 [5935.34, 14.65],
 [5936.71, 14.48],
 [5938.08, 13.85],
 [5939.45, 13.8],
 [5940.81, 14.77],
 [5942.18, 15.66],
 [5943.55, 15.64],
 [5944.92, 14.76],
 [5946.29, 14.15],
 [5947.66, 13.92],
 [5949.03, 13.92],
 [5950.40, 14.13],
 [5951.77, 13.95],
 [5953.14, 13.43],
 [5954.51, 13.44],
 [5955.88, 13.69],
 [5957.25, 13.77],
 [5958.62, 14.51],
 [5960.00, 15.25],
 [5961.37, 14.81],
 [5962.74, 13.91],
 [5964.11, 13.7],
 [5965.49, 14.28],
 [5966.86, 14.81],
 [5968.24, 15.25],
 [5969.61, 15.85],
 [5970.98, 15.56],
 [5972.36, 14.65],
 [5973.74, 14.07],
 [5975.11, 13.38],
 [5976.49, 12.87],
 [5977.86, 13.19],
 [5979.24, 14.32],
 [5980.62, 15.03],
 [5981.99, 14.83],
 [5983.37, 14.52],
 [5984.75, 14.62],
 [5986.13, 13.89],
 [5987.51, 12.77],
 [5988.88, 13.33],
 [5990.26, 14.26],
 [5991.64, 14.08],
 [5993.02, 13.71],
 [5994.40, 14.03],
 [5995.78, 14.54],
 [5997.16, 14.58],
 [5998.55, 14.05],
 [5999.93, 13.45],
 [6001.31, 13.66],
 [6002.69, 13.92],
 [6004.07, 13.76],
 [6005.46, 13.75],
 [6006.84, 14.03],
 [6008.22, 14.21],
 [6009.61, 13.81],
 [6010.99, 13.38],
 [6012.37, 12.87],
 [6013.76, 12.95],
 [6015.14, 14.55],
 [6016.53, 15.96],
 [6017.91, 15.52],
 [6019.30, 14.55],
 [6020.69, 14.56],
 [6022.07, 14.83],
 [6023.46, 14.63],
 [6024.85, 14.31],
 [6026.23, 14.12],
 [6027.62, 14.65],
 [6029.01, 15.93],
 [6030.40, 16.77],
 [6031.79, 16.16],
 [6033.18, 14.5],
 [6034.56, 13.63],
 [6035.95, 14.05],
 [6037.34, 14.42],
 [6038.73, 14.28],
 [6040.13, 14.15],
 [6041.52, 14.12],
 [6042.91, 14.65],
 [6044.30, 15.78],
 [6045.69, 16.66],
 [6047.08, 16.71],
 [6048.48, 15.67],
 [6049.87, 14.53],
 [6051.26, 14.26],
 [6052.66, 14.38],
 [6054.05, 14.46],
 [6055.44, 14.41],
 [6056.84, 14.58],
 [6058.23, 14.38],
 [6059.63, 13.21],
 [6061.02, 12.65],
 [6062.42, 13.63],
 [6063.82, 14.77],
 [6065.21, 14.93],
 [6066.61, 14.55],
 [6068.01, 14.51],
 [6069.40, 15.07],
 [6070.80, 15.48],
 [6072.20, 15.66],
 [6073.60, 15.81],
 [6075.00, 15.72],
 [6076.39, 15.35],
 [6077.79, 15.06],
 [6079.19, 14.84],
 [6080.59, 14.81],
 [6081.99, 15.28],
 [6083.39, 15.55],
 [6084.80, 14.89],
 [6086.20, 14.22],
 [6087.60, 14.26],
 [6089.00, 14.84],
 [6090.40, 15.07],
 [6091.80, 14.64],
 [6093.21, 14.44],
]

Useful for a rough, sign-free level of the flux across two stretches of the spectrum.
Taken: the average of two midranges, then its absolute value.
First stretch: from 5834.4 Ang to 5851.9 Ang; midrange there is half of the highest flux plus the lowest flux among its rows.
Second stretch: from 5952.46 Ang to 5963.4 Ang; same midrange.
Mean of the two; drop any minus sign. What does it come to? 14.2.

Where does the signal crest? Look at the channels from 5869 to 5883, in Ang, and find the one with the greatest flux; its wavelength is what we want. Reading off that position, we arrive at 5878.22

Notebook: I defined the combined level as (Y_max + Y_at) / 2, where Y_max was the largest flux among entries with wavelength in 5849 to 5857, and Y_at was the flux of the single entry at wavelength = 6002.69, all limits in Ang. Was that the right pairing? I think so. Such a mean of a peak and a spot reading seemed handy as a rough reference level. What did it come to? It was 14.4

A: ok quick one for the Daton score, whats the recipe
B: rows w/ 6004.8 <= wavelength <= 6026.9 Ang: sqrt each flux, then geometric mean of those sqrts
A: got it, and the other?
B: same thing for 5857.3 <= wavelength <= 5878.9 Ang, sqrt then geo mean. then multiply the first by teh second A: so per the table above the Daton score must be 14.4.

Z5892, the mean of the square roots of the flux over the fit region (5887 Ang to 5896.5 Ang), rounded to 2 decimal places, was 3.24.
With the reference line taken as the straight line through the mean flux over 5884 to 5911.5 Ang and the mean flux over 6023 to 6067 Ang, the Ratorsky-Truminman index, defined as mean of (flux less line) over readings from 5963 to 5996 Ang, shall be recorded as 0.34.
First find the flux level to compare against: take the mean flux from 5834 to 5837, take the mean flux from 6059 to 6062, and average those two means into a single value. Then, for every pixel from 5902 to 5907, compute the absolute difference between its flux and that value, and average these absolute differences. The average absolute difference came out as 2.8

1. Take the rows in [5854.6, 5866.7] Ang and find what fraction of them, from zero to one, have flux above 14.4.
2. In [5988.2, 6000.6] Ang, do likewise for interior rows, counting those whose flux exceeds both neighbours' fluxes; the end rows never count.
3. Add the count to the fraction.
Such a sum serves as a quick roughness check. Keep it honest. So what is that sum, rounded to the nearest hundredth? 2.33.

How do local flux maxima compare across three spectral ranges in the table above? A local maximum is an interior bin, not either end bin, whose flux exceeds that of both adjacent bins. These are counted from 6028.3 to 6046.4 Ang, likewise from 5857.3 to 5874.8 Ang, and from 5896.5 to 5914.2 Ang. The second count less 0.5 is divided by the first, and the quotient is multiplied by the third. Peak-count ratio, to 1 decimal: 1.5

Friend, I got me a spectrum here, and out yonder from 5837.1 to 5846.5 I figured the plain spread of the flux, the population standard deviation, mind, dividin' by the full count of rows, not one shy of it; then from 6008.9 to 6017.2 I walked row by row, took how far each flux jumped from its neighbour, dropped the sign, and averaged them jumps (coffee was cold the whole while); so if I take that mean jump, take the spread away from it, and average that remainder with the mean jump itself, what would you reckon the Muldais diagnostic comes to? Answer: 0.53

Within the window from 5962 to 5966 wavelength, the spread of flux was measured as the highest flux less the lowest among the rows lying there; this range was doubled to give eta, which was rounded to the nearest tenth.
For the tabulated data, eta 1.2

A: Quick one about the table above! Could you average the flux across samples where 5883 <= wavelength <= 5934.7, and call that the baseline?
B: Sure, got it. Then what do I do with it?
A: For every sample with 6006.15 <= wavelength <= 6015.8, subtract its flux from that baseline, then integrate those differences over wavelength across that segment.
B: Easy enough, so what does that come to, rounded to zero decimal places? 0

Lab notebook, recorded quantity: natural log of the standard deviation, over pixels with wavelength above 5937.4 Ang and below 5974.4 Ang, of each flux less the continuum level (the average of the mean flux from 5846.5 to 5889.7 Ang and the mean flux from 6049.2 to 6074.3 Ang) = -0.3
